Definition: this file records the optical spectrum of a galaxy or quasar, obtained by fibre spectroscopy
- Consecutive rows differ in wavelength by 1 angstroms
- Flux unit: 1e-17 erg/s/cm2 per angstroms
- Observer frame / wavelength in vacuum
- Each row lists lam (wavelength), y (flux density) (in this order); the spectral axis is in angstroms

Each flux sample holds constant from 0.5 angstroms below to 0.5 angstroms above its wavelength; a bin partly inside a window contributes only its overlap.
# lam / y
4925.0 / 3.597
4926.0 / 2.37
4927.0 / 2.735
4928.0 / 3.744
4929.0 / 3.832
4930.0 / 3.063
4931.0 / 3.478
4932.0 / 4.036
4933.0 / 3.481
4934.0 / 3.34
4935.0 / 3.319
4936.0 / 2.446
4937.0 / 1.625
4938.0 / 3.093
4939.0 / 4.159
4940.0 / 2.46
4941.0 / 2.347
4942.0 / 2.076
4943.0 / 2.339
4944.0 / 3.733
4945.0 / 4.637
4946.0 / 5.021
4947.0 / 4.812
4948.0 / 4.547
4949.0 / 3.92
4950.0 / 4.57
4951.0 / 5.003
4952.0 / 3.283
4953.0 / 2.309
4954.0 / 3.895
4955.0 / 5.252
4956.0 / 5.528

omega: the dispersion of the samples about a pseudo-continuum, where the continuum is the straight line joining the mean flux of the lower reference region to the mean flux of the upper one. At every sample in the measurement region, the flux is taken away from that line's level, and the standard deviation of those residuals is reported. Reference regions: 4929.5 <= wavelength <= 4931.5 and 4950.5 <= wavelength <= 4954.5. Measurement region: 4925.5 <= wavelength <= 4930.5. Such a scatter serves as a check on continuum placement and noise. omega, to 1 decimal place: 0.6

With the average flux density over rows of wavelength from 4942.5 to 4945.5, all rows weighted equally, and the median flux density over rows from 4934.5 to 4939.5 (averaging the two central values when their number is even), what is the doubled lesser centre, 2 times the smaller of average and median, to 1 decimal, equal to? 6.2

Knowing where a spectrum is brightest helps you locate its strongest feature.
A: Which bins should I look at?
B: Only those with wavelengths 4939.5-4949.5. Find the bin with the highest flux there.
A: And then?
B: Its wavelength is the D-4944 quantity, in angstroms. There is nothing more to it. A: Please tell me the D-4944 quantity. 4946.0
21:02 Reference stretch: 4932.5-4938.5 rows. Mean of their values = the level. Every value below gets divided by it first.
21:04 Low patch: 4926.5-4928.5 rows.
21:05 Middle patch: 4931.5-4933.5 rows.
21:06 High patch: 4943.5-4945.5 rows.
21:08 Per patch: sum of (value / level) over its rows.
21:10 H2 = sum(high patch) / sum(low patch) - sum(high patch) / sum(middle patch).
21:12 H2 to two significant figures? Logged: 0.18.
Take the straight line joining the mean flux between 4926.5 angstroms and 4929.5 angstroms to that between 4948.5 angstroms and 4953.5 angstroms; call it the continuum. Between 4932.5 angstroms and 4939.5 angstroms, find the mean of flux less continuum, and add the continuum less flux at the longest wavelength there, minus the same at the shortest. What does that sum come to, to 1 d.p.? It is -1.1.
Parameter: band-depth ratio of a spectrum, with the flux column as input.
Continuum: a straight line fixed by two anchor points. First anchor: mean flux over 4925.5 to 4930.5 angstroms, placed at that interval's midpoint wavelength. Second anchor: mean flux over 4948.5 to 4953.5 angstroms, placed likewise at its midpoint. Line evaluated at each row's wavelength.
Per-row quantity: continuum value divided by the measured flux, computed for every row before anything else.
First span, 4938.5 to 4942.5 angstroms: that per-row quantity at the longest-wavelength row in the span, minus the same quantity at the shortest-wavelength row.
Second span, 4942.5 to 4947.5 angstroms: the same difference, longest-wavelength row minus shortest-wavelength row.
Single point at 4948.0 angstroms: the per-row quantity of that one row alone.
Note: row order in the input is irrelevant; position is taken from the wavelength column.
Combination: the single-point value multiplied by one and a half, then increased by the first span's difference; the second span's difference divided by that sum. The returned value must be -0.36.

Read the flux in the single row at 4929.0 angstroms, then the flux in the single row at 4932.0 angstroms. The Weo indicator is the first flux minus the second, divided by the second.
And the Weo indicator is -0.1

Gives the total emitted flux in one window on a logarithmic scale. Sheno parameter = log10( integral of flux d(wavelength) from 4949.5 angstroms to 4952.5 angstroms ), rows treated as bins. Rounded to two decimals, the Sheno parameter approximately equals 1.11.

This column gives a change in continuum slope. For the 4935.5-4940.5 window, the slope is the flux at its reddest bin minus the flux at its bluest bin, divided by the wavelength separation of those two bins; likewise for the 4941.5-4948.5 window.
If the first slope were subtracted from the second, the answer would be 0.4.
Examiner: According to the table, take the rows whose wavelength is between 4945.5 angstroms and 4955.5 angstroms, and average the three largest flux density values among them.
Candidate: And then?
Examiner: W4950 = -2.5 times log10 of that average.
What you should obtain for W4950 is -1.8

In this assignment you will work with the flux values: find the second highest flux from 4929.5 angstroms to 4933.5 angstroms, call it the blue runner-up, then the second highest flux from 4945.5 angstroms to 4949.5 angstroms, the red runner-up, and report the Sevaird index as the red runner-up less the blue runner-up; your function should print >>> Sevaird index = 1.3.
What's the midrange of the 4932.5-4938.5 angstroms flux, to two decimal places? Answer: 2.55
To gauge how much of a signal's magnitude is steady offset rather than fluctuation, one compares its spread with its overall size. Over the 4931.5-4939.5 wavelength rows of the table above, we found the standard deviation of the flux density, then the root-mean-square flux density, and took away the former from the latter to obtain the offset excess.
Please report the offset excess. 2.5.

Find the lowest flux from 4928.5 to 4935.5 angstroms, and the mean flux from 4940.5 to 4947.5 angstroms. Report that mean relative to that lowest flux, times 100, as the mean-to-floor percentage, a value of 116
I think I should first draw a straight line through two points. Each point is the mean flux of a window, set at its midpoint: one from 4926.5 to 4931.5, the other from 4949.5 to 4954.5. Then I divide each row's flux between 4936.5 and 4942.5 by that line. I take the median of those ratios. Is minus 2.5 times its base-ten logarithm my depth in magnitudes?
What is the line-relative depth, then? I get 0.4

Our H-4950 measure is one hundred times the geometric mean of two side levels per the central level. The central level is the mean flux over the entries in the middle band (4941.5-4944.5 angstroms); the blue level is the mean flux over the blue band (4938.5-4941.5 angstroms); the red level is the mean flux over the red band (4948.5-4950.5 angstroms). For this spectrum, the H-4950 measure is 131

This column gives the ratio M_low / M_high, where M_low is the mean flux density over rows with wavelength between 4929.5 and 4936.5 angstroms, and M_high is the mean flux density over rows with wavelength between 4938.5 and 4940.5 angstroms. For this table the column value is 1.00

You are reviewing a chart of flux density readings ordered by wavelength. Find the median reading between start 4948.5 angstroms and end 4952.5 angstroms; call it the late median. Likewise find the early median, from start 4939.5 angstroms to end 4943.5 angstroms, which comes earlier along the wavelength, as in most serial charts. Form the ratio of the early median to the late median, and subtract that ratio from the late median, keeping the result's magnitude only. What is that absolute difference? 3.7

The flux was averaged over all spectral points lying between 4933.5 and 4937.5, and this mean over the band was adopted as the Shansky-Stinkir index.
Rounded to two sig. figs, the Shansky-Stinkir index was 2.7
